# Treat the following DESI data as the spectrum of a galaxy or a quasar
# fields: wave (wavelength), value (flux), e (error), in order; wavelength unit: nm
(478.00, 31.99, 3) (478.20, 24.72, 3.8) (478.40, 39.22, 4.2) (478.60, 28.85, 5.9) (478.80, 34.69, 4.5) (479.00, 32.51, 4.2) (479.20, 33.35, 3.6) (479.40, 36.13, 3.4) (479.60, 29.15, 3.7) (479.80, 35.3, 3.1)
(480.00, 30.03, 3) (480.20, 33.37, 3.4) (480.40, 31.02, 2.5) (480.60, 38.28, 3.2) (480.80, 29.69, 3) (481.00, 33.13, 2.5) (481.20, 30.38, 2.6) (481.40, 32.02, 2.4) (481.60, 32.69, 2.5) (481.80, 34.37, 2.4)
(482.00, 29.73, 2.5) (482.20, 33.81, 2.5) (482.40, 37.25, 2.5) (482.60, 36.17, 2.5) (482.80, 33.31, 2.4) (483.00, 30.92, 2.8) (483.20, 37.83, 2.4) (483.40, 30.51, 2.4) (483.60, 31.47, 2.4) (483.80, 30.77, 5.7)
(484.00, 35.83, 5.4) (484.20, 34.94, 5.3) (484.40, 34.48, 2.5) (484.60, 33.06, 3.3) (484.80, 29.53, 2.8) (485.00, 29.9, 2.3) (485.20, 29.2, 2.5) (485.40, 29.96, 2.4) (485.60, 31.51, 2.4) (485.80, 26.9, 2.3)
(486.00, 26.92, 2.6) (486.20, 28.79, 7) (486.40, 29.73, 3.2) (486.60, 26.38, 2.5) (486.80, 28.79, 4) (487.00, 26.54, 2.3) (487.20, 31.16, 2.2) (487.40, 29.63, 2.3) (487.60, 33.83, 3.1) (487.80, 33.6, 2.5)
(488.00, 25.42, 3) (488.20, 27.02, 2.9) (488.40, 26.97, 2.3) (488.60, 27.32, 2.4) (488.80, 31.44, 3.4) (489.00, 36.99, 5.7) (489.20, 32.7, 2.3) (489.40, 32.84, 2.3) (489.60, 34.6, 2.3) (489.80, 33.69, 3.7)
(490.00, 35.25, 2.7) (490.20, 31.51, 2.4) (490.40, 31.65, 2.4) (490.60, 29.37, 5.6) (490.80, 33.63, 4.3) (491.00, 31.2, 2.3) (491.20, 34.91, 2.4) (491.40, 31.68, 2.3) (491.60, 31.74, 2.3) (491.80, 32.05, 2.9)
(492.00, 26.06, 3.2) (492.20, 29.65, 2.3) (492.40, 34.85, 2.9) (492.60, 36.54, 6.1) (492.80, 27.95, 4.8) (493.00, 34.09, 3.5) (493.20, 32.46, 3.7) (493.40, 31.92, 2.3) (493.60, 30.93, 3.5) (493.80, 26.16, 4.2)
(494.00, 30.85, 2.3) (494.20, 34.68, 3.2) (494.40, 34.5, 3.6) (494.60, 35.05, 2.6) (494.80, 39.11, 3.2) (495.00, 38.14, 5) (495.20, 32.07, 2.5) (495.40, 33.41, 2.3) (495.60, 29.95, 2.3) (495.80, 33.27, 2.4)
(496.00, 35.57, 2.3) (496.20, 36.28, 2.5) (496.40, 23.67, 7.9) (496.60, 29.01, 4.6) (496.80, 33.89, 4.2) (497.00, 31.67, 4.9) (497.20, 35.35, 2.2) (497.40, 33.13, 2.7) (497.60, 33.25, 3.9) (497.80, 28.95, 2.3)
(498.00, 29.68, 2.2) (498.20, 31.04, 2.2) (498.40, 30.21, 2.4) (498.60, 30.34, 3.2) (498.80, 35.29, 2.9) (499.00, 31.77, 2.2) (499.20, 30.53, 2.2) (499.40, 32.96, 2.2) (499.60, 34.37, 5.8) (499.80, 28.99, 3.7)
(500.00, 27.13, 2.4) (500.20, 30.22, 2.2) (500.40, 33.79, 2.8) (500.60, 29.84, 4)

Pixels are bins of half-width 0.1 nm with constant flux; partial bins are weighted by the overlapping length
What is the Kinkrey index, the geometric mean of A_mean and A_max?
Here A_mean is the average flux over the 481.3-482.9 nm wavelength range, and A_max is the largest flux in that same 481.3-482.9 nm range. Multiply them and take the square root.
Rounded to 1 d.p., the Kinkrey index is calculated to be 35.4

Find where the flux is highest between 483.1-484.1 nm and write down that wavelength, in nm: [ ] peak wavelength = 483.20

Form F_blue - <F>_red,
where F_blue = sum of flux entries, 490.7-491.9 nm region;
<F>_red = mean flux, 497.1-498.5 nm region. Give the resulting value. 164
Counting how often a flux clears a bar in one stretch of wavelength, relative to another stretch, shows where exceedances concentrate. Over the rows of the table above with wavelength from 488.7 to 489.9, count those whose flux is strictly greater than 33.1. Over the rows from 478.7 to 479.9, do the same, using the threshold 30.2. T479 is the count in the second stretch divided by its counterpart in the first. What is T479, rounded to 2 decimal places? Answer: 1.67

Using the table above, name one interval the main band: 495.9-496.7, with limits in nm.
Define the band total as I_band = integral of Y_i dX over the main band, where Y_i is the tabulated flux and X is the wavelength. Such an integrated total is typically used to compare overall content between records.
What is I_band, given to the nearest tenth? 24.9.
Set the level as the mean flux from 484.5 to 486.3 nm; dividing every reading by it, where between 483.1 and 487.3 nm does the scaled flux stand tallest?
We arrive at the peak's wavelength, 483.20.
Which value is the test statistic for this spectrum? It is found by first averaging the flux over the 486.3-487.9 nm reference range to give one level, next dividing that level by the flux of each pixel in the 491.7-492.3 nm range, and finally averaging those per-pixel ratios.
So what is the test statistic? 1.03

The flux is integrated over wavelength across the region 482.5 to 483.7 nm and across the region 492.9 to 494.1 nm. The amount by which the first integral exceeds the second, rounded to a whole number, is 3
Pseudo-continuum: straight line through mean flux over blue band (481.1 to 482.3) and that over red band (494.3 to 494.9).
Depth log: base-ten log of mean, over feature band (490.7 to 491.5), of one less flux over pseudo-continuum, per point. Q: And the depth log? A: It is -1.19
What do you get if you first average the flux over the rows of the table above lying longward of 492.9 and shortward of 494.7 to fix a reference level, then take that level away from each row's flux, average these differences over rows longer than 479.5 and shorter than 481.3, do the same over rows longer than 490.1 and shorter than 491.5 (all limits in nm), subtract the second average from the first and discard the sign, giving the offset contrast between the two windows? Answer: 0.27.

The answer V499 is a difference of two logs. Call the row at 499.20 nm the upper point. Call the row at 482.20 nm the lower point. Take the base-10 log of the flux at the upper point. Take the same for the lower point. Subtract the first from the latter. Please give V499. 0.04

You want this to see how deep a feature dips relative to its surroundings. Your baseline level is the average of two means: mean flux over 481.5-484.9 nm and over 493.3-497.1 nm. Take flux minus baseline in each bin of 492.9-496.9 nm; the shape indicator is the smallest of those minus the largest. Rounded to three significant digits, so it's -15.4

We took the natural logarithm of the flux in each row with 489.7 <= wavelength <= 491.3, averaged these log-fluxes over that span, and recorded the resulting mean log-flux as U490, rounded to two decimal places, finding 3.48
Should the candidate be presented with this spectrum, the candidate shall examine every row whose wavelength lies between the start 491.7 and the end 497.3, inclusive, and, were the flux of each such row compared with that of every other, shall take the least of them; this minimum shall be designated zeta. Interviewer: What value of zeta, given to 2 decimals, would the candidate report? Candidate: 23.67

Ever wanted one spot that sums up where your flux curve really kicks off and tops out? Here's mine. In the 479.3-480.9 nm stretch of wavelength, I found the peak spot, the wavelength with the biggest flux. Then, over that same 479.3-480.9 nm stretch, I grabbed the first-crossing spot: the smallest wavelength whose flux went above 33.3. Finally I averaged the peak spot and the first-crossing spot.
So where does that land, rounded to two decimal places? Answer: 480.00 nm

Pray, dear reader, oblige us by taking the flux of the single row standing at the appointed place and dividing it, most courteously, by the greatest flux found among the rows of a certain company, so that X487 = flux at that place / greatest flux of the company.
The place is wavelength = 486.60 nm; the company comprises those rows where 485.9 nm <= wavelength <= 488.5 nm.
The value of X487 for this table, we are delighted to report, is 0.78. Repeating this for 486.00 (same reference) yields 0.80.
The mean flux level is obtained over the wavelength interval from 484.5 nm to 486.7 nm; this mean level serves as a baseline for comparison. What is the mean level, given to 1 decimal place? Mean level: 29.3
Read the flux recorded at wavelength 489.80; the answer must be 33.69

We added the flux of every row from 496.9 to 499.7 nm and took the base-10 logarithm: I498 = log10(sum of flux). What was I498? 2.65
